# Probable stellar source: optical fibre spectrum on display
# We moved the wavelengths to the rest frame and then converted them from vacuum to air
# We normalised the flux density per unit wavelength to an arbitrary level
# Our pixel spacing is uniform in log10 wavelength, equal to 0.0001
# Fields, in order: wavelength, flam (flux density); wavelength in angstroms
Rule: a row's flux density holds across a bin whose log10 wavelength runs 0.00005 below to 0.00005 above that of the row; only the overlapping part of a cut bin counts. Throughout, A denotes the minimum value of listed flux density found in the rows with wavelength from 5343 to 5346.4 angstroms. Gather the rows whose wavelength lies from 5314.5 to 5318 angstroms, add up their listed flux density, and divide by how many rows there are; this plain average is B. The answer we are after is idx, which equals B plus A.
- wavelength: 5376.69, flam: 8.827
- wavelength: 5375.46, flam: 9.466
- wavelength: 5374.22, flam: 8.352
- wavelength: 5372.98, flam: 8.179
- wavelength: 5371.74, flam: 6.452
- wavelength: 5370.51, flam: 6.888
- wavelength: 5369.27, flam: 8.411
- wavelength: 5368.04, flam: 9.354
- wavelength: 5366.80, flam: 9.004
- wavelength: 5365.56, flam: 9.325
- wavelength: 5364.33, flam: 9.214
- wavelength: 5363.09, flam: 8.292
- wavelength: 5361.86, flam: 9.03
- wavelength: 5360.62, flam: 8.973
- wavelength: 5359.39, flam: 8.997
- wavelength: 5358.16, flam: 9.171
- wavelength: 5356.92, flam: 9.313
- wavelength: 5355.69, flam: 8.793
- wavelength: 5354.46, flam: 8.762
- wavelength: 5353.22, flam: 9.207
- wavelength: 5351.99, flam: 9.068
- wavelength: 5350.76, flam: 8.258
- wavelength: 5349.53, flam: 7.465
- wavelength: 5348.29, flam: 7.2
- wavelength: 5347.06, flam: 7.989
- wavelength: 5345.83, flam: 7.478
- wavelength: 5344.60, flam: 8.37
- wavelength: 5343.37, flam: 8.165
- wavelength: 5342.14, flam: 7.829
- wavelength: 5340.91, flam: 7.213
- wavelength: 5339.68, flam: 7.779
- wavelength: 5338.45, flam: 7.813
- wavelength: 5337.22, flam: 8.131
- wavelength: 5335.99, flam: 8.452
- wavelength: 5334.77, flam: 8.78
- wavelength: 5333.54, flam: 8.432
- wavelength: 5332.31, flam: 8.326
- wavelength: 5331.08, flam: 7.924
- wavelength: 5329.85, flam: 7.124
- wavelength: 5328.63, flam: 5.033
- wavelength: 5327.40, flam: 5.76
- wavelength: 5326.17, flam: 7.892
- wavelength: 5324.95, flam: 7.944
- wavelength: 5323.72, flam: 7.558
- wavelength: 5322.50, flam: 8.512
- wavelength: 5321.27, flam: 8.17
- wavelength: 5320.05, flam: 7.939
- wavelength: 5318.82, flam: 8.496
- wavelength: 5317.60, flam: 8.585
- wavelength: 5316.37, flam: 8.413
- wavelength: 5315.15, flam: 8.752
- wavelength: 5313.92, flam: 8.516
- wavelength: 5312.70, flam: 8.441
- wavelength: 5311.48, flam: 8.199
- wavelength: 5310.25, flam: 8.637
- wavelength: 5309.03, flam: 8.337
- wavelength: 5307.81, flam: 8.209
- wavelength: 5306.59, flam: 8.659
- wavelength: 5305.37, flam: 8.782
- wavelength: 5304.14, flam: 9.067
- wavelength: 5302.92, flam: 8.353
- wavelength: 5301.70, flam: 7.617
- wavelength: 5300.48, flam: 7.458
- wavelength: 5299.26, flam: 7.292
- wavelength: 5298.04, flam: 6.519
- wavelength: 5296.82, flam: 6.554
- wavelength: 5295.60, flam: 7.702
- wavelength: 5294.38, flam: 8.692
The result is 16.1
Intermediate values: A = 7.478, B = 8.6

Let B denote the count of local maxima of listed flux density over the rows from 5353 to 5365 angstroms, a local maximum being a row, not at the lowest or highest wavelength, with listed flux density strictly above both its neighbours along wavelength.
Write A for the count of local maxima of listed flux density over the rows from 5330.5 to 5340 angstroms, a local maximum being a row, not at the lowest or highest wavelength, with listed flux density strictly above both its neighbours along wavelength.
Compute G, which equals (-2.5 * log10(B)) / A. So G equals -0.8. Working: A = 1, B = 2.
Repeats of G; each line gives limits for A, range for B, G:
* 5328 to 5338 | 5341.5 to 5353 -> -0.8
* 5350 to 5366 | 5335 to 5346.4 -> 0.0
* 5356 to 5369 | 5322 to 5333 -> 0.0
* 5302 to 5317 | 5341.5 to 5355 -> -0.4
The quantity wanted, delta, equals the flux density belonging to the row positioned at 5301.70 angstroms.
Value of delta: 7.617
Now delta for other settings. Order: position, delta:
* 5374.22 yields 8.352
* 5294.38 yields 8.692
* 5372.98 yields 8.179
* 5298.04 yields 6.519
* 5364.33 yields 9.214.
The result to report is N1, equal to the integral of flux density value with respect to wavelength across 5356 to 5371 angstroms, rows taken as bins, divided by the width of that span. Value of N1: 8.8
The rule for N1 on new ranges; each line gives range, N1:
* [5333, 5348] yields 8.0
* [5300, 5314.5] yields 8.4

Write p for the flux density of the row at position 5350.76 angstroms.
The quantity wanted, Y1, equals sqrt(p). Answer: 2.87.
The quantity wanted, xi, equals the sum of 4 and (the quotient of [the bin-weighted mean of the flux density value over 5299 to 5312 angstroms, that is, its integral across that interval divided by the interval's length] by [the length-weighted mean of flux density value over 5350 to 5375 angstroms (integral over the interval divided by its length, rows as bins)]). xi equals 4.955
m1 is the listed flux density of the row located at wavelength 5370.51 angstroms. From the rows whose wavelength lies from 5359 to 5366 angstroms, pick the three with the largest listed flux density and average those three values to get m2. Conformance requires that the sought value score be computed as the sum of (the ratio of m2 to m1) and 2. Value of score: 3.33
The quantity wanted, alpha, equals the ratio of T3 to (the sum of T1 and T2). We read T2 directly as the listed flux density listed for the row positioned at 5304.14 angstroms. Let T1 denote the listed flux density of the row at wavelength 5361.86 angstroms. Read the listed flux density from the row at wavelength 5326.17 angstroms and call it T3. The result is 0.44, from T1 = 9.03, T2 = 9.067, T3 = 7.892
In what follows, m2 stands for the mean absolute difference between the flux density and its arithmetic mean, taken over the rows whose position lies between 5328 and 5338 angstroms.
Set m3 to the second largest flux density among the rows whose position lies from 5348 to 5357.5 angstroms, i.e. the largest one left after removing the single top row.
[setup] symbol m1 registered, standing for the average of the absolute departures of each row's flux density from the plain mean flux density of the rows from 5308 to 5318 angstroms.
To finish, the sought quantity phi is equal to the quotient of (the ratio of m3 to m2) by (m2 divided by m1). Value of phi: 2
